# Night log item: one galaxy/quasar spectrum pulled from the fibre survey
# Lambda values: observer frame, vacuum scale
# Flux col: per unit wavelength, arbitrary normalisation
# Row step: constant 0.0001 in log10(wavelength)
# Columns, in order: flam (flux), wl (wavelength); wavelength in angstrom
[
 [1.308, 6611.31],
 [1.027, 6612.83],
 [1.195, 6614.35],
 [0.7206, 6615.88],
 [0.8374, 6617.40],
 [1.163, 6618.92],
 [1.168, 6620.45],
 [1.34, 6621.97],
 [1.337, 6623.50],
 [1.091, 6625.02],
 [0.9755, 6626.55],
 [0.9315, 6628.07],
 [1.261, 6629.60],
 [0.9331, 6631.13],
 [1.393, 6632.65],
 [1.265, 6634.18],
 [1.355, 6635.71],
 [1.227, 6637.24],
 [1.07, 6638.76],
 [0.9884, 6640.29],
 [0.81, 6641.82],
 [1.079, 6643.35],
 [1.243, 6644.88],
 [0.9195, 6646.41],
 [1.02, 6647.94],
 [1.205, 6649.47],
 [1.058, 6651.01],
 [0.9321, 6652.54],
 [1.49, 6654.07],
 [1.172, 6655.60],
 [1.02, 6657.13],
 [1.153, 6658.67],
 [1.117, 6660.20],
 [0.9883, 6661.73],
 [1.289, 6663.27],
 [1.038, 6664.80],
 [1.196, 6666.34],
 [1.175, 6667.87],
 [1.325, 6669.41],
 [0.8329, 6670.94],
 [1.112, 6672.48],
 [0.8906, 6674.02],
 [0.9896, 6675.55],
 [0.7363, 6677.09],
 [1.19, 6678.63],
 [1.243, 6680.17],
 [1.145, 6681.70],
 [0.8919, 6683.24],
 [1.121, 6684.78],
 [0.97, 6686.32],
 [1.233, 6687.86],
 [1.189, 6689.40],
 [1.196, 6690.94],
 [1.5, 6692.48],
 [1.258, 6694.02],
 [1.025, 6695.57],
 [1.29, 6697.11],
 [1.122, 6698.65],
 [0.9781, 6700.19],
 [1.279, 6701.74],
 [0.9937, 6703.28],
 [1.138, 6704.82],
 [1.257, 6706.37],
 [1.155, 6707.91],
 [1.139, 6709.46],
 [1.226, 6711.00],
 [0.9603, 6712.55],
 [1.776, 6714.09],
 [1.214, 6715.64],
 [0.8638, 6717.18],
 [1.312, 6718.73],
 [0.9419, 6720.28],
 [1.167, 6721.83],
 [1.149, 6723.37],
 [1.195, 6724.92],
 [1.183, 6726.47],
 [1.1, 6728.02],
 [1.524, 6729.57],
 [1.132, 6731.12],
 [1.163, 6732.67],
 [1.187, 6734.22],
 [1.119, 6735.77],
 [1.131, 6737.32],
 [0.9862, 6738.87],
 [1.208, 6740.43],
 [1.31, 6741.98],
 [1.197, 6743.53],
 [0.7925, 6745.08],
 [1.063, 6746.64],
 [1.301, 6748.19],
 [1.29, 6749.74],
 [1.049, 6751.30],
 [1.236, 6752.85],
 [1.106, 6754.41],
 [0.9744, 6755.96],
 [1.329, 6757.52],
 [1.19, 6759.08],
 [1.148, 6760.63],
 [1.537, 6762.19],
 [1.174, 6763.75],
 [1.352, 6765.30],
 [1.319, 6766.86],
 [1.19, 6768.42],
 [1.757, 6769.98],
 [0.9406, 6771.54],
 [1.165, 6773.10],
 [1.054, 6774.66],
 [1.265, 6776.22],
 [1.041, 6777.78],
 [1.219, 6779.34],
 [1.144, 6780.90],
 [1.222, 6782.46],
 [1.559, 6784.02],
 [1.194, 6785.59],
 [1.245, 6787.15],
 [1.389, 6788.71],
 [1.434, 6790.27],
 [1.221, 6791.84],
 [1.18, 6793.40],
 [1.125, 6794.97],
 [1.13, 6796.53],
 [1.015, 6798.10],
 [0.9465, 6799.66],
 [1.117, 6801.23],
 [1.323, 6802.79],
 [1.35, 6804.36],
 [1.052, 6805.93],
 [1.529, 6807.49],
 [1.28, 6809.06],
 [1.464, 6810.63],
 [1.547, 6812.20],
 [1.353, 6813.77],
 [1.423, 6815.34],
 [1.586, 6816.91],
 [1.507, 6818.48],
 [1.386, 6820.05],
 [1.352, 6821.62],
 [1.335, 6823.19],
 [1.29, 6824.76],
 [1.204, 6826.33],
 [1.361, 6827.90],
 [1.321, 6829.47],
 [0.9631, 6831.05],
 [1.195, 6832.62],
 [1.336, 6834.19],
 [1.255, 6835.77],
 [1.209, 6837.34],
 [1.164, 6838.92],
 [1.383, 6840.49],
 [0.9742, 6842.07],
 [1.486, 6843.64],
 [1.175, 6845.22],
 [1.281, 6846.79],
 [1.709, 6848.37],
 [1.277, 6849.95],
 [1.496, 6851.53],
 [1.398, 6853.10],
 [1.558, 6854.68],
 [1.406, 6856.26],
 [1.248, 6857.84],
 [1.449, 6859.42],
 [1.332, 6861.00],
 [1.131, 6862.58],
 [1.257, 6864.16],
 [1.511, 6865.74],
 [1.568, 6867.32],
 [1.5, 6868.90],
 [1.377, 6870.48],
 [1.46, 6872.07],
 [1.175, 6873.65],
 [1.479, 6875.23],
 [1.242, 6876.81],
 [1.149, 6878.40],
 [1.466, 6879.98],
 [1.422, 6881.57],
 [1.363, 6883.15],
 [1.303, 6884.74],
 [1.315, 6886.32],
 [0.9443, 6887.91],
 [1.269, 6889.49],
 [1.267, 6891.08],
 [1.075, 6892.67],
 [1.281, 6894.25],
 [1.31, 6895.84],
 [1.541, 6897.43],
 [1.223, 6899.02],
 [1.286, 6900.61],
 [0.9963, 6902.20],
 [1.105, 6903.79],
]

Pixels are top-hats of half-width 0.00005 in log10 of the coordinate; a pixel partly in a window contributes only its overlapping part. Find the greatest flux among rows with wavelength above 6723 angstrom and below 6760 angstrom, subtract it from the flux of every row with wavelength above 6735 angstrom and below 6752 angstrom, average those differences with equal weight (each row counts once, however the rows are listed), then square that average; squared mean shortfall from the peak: 0.15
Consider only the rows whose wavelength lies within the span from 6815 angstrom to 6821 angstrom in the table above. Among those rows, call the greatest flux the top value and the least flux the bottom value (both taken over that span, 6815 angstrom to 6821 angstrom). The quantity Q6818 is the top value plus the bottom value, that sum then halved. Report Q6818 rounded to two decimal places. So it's 1.49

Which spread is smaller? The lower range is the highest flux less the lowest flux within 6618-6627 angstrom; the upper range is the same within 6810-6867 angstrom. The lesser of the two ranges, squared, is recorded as 0.13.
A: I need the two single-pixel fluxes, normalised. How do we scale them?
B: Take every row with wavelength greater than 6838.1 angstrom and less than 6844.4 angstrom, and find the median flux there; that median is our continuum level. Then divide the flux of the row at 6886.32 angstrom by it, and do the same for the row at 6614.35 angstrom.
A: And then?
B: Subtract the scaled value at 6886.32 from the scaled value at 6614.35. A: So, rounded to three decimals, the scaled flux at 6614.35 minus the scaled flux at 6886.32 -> -0.094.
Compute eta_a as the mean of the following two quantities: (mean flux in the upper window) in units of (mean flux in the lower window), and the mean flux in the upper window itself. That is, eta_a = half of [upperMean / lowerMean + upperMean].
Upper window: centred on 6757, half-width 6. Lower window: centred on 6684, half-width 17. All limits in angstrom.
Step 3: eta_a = 1.14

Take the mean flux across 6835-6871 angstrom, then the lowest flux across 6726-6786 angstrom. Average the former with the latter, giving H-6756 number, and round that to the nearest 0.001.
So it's 1.073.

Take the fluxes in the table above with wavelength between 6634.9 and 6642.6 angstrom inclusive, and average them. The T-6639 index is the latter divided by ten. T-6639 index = 0.109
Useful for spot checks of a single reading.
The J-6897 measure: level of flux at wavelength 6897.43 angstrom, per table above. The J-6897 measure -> 1.541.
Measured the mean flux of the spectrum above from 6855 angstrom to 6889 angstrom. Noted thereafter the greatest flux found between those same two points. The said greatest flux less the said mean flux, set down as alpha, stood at 0.23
